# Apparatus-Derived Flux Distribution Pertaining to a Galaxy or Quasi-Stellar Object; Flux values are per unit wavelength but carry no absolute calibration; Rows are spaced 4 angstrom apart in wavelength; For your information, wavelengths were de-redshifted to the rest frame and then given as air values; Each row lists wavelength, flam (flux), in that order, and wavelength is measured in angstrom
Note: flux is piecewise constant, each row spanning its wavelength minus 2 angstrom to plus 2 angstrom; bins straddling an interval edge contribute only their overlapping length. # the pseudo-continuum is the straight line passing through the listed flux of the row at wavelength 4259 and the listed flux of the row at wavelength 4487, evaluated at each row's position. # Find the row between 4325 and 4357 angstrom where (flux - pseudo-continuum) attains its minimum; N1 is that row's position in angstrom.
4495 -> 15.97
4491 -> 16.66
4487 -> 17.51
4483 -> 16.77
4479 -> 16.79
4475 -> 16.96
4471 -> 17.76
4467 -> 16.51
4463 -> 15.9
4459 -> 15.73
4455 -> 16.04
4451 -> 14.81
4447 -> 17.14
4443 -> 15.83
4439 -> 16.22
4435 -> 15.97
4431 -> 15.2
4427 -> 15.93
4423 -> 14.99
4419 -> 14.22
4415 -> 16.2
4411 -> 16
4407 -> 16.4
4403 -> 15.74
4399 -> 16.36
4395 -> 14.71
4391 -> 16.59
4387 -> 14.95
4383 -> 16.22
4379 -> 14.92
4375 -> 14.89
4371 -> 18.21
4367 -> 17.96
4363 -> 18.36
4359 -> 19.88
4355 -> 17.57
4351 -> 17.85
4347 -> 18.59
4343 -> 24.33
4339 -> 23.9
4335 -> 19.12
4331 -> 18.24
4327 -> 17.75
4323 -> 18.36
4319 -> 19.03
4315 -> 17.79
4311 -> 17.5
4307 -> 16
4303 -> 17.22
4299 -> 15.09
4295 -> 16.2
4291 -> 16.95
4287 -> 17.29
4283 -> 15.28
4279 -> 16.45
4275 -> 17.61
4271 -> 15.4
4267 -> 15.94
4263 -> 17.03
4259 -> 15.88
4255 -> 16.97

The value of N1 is 4355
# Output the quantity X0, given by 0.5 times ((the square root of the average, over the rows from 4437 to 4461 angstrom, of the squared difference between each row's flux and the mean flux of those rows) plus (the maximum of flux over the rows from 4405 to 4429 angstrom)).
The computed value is 8.55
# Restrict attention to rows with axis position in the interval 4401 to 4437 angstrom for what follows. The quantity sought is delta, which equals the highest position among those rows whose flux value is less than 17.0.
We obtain 4435 angstrom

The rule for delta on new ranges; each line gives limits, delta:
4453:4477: 4475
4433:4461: 4459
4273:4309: 4307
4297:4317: 4307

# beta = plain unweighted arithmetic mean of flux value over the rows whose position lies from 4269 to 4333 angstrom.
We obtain 17.0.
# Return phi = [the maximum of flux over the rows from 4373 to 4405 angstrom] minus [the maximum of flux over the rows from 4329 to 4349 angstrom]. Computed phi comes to -8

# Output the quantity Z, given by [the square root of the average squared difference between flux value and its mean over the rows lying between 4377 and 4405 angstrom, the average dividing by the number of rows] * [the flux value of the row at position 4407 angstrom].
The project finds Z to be 11.8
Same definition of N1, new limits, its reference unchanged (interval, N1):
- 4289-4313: 4299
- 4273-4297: 4283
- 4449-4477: 4451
